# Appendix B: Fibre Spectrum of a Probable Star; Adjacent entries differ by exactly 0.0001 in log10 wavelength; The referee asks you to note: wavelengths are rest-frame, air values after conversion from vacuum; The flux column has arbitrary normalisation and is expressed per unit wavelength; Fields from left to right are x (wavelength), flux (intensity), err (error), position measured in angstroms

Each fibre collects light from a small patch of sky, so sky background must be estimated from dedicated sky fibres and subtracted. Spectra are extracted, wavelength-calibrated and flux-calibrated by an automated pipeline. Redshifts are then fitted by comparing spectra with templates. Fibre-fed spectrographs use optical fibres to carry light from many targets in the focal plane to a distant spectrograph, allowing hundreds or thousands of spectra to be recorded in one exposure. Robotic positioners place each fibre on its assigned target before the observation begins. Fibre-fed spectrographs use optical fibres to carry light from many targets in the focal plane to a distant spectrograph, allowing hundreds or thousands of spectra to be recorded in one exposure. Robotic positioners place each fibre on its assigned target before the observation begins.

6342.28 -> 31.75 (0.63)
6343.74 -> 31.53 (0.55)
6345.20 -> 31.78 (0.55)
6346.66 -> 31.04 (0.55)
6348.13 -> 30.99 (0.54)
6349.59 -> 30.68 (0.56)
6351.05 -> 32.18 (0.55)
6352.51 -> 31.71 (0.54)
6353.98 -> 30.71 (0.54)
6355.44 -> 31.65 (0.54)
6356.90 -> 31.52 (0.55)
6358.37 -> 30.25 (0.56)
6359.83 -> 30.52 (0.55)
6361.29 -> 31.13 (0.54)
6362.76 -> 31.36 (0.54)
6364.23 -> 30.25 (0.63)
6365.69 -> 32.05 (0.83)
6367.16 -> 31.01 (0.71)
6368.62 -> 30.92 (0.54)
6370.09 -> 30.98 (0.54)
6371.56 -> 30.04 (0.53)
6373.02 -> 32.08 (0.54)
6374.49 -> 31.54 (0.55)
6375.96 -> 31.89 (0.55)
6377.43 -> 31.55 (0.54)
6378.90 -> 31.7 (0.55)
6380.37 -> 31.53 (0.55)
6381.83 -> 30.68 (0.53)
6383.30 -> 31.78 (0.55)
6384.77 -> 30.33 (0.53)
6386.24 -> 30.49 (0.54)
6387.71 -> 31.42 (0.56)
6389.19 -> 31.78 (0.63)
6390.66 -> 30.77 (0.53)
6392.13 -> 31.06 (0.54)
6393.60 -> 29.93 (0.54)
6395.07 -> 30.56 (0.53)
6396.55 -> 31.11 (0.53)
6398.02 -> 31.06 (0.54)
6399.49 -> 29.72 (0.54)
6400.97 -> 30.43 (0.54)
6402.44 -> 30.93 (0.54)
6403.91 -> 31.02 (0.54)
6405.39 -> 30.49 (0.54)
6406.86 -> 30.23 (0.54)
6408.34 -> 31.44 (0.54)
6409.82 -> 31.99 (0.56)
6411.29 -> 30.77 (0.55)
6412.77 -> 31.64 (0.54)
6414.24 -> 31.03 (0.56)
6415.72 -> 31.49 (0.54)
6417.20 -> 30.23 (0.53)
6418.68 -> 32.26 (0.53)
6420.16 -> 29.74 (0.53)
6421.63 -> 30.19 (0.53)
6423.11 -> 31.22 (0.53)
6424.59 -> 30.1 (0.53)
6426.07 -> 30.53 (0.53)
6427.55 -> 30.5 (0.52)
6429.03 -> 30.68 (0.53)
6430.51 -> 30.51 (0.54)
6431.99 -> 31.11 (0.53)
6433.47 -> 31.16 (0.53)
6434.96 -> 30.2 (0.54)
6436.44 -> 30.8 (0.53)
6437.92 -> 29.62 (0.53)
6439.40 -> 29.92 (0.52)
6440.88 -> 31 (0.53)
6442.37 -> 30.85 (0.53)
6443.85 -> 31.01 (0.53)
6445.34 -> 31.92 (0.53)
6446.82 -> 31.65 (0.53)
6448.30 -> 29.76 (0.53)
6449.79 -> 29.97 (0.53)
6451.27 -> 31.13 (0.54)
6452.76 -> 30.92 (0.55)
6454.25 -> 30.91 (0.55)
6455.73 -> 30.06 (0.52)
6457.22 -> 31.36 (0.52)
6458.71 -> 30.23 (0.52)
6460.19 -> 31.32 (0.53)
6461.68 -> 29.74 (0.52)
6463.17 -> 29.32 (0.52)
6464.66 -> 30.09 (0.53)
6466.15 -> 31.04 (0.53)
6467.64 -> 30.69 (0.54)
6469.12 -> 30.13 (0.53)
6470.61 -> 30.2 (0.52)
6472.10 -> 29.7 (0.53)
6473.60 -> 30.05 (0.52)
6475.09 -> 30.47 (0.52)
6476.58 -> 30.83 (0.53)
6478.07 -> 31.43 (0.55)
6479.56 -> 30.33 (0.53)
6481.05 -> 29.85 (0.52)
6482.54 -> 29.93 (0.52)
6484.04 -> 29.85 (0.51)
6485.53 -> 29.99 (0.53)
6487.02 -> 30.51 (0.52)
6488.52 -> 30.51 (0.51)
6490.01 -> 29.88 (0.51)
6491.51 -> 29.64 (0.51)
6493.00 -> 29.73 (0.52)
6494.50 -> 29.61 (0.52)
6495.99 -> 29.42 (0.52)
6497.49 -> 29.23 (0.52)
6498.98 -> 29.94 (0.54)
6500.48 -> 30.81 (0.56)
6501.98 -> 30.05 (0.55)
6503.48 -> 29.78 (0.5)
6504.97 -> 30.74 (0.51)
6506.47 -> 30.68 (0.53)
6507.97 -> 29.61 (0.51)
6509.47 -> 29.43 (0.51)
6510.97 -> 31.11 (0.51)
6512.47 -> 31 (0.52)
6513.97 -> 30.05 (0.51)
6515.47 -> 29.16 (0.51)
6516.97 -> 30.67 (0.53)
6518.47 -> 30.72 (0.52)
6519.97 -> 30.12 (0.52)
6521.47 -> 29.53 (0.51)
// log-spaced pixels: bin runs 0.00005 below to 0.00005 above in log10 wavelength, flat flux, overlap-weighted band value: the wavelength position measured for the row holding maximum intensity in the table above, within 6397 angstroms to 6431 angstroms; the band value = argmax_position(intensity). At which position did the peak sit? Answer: 6418.68 angstroms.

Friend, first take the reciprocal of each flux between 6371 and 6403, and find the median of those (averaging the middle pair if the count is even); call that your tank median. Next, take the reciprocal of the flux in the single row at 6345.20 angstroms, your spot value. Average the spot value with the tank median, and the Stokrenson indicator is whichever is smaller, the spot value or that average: 0.0315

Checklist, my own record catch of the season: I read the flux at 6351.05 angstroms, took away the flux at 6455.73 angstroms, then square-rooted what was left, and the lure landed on 1.46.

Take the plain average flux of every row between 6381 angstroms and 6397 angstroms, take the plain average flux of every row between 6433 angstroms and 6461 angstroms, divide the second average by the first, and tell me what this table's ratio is 0.994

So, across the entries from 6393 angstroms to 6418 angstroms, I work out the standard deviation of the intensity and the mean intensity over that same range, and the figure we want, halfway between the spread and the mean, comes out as 15.7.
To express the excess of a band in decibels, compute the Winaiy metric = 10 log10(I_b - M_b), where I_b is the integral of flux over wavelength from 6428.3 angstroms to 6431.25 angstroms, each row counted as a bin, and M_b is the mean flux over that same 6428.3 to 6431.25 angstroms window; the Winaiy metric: 18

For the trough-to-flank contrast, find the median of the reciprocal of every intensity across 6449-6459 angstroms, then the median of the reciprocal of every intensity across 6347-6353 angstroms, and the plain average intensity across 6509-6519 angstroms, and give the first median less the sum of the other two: -30.3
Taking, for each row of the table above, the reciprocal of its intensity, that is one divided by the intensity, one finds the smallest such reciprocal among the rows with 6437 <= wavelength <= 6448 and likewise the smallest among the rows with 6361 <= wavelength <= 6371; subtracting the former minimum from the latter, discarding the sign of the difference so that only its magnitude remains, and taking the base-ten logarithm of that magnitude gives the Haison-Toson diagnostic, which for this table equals -3.90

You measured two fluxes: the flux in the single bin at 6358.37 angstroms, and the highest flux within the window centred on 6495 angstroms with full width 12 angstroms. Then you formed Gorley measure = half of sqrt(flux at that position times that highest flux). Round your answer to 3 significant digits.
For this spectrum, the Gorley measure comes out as 15.3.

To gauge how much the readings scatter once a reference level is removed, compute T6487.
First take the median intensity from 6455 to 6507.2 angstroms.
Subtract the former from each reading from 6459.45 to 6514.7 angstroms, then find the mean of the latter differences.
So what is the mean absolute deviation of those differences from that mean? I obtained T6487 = 0.48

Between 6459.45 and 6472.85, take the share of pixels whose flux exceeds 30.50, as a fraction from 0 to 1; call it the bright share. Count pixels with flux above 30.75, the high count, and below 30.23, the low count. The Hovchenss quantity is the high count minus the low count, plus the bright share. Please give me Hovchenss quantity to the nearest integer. -4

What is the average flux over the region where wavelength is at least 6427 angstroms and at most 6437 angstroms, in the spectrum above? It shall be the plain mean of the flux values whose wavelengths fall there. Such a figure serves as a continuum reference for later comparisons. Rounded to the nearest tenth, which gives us 30.7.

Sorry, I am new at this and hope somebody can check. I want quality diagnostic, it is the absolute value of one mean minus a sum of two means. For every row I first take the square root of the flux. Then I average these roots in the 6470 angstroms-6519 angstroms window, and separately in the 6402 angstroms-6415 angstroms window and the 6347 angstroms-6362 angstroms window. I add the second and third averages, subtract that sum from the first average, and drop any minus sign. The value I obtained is 5.66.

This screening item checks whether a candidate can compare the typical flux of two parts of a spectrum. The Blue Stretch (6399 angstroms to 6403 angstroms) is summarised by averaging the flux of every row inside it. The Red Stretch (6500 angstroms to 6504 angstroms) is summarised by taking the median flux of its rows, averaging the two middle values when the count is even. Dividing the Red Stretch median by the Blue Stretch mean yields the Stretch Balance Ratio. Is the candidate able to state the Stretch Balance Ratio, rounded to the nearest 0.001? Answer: 0.990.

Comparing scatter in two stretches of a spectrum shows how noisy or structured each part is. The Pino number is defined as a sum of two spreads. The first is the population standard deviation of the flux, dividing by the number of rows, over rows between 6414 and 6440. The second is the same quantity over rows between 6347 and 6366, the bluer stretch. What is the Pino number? 1.28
